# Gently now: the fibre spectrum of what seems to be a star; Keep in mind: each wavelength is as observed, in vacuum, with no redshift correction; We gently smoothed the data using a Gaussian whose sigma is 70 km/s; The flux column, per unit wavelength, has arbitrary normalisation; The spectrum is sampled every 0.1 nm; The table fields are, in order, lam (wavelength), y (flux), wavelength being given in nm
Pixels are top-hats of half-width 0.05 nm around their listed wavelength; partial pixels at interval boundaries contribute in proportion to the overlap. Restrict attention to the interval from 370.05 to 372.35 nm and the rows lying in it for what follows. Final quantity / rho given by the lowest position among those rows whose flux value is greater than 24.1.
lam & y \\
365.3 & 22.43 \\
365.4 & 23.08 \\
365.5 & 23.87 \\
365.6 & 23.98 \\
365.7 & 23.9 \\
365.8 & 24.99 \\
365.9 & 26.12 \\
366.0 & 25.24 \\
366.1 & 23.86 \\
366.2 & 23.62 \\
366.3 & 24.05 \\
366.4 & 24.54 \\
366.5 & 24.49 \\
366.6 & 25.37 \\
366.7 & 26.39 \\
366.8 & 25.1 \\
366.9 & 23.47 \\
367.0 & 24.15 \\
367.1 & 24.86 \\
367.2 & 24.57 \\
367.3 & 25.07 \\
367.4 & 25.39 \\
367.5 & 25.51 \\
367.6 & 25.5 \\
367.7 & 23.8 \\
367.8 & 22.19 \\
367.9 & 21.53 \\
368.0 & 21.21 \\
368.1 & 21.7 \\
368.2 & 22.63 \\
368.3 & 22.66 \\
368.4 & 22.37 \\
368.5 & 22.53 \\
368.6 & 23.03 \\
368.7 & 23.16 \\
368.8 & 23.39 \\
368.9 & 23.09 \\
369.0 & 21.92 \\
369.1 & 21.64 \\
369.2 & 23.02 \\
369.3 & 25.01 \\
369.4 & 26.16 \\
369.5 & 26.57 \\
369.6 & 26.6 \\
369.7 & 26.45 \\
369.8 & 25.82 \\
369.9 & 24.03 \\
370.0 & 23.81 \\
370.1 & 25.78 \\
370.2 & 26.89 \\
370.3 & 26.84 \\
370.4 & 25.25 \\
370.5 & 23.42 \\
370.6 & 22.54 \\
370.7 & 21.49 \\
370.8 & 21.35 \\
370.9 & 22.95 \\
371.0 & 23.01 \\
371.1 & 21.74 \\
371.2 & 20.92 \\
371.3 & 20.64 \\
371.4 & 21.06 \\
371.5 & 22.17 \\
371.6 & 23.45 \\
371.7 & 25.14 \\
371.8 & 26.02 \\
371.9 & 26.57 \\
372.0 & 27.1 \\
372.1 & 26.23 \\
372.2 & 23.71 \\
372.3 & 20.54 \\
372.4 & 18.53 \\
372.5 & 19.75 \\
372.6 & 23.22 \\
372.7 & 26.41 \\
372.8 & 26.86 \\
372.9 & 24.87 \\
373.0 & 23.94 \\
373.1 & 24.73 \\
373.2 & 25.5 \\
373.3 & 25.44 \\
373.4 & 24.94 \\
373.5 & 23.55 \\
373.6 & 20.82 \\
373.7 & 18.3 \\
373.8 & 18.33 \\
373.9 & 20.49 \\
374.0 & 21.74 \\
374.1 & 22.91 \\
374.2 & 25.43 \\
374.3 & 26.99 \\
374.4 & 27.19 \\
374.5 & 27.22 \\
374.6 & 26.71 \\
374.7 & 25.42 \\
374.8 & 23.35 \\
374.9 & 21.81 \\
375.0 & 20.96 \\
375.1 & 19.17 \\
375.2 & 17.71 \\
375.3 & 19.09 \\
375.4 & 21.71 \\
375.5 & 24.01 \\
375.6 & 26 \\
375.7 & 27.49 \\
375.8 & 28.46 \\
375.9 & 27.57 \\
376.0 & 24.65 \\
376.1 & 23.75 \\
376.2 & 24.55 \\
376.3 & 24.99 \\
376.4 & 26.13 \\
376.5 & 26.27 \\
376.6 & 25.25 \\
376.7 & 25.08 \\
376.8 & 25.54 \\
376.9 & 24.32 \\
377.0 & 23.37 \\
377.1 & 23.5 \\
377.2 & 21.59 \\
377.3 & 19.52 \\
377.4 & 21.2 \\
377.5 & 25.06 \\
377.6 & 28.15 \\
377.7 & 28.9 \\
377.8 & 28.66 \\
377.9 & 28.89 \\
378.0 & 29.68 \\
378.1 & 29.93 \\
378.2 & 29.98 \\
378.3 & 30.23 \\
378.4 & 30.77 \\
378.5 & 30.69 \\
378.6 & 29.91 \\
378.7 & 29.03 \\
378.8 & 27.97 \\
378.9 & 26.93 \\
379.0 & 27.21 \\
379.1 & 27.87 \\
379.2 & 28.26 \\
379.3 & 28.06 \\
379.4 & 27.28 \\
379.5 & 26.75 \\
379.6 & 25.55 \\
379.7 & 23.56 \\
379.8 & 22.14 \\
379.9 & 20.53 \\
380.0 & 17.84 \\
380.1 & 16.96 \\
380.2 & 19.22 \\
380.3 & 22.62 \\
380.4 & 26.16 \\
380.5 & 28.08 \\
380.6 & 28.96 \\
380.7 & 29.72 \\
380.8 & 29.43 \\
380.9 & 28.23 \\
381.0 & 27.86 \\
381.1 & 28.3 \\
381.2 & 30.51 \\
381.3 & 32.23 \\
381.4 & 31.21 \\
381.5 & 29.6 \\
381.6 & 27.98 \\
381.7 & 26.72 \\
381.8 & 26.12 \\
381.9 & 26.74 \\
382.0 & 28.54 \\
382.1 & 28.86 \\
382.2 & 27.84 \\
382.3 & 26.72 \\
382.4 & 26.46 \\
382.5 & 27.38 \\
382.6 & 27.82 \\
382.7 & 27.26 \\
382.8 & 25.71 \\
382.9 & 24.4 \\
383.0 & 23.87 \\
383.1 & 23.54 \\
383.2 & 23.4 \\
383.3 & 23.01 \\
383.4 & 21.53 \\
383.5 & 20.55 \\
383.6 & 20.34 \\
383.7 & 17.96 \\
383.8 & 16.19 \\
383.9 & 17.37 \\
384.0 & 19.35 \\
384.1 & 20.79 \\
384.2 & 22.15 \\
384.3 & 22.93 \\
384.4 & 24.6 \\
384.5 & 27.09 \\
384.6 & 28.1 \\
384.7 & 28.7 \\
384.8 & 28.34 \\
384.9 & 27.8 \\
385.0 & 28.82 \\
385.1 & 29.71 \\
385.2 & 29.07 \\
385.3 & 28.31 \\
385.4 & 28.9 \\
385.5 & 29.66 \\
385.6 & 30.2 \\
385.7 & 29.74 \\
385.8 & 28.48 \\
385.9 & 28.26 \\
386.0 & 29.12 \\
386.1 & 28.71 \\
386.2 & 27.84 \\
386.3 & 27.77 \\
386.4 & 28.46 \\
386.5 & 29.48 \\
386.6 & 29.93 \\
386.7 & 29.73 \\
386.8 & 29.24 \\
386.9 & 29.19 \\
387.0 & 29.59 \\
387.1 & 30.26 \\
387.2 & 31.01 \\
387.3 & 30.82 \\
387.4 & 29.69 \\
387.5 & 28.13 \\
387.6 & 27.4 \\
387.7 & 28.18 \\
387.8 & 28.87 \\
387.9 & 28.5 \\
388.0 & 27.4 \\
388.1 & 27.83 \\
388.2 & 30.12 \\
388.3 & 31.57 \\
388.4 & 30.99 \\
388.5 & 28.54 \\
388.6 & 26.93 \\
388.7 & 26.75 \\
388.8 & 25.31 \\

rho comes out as 370.1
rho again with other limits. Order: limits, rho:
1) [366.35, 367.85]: 366.4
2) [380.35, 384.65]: 380.4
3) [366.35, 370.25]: 366.4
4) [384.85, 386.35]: 384.9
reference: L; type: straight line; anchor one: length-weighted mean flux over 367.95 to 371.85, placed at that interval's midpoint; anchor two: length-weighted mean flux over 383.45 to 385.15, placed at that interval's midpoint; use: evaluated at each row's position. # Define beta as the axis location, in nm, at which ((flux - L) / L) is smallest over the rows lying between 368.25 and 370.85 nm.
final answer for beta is 370.8 nm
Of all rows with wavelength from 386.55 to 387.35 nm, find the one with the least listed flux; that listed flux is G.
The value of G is 29.19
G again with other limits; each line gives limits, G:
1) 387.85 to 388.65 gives 26.93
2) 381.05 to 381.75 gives 26.72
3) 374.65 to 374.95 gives 21.81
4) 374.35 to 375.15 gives 19.17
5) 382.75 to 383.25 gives 23.4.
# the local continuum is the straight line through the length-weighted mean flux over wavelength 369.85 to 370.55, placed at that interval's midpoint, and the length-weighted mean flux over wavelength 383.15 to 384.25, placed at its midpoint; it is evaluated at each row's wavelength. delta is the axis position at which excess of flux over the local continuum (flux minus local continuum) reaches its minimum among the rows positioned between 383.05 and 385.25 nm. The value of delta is 383.8 nm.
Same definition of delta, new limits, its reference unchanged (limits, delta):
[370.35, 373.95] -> 372.4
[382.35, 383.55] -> 383.5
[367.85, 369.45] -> 368.0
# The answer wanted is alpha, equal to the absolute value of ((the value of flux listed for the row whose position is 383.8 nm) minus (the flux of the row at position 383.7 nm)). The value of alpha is 2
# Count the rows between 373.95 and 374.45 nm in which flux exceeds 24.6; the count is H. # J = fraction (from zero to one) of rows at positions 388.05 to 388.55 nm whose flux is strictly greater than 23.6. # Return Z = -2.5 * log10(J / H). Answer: 1.2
